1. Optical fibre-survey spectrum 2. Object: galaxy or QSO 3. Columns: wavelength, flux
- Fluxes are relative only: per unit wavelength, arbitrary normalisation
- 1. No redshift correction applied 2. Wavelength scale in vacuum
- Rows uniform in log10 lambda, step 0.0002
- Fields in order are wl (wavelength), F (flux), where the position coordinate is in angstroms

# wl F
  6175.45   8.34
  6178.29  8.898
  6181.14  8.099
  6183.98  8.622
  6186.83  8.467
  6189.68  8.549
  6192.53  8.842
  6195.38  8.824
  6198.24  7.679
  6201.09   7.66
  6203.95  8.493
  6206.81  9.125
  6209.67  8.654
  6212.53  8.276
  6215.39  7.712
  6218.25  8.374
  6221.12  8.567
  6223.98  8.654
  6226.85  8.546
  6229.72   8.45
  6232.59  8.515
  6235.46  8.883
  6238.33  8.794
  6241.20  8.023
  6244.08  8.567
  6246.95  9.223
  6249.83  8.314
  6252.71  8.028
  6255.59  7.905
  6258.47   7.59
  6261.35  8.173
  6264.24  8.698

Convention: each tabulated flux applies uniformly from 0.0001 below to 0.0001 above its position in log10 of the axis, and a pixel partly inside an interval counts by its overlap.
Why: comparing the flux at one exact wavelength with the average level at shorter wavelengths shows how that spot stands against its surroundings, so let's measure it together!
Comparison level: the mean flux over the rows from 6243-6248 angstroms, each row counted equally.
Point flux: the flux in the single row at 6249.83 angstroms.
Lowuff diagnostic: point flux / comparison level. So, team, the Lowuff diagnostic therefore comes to 0.93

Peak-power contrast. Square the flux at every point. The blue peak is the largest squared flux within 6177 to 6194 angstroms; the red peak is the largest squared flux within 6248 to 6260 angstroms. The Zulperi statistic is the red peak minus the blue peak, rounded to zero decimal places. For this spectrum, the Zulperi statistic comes -10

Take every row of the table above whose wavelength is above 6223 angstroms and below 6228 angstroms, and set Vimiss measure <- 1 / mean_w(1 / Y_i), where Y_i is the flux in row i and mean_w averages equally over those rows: 8.60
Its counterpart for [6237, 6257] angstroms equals 8.38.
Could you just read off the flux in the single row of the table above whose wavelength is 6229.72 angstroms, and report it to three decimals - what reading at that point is 8.450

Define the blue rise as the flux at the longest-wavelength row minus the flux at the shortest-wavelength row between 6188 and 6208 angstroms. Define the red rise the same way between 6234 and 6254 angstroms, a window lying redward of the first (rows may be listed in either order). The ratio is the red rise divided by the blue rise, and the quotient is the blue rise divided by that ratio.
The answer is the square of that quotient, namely 0.15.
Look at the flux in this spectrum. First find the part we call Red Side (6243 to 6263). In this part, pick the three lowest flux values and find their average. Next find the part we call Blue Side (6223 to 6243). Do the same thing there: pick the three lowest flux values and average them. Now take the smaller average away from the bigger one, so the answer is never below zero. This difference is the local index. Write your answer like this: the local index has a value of 0.49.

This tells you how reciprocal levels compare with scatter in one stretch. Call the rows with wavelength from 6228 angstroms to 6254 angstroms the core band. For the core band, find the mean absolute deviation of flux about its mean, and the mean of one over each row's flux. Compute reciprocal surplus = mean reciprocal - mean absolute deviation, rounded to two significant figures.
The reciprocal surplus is -0.18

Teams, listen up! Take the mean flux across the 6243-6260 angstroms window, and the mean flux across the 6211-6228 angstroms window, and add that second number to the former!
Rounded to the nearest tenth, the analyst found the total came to 16.6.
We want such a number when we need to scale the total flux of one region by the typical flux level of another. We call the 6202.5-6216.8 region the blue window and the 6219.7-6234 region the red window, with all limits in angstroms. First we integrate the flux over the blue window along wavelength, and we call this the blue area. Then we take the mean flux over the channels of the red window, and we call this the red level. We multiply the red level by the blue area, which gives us 1033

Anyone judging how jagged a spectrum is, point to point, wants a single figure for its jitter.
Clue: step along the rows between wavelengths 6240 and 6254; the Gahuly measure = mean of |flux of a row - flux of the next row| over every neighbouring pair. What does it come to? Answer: 0.60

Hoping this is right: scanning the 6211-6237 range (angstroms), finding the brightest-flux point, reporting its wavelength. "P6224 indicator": 6235.46 angstroms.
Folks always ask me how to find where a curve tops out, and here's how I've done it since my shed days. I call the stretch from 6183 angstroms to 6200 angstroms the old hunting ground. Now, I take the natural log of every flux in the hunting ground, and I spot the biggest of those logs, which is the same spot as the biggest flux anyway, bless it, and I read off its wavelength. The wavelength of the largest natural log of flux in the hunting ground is 6192.53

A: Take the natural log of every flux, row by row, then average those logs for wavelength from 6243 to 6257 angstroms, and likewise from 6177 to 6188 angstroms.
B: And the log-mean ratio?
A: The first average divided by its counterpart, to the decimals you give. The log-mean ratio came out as 0.99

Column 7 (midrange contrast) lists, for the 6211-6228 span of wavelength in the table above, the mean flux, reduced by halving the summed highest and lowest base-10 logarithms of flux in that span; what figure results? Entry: 7.44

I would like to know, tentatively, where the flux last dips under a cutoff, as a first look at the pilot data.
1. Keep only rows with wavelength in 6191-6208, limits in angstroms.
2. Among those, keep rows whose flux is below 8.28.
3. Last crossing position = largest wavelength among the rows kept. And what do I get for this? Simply 6201.09 angstroms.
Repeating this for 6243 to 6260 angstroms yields 6258.47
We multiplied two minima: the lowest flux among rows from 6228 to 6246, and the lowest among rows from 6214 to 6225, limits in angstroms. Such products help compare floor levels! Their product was 62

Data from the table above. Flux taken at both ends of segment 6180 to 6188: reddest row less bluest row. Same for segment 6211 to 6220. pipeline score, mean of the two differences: 0.2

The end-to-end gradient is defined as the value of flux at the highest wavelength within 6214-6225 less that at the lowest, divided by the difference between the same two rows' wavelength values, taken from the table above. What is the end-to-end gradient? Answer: 0.11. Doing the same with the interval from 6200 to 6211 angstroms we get 0.12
